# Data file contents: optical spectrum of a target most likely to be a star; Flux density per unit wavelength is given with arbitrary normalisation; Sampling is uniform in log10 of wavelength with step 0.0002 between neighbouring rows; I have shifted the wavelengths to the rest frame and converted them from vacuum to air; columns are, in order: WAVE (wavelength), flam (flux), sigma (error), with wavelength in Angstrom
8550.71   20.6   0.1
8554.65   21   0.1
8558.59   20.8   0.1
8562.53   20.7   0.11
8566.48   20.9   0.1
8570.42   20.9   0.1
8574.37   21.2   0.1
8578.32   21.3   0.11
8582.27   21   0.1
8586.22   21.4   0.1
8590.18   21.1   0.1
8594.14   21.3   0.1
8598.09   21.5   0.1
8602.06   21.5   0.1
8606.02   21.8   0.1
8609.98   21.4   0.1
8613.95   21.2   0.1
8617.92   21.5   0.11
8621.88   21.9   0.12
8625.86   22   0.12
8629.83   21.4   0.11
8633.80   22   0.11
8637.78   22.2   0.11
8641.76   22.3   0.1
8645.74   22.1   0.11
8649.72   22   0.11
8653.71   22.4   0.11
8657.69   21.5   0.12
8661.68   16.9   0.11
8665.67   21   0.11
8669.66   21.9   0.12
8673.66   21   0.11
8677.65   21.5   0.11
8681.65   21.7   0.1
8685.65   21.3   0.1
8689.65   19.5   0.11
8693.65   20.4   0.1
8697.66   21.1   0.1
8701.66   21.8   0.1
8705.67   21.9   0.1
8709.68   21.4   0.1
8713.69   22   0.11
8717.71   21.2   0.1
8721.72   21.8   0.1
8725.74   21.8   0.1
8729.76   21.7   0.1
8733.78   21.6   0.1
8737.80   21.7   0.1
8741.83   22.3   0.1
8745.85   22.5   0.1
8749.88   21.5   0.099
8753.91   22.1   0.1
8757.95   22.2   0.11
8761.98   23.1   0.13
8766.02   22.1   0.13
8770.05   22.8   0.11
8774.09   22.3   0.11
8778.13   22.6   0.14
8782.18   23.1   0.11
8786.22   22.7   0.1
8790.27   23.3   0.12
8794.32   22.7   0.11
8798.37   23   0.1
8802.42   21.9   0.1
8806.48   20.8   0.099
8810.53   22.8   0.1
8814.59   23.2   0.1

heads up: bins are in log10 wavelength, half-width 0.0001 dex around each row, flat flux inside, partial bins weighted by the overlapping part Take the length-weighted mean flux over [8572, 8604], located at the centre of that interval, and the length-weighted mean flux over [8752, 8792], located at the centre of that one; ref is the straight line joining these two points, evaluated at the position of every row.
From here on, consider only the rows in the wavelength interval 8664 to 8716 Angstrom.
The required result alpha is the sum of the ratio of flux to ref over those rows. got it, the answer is 13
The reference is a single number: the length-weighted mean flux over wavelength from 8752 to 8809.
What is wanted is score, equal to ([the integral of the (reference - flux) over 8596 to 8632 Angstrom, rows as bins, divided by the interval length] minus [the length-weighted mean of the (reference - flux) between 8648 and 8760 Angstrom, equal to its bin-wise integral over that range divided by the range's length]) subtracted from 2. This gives 2.2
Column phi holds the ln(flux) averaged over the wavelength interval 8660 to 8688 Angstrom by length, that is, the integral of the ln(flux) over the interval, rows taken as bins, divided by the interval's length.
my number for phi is 3.031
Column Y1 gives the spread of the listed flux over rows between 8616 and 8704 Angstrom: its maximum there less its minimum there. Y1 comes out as 5.5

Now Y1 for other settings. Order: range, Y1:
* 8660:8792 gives 6.4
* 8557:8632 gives 1.3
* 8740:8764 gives 1.6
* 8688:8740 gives 2.5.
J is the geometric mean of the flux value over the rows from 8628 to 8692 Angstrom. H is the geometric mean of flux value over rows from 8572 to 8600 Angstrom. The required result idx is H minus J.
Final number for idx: 0.0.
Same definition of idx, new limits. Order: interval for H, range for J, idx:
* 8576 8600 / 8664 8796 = -0.6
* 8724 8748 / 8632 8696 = 0.7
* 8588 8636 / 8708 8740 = -0.1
